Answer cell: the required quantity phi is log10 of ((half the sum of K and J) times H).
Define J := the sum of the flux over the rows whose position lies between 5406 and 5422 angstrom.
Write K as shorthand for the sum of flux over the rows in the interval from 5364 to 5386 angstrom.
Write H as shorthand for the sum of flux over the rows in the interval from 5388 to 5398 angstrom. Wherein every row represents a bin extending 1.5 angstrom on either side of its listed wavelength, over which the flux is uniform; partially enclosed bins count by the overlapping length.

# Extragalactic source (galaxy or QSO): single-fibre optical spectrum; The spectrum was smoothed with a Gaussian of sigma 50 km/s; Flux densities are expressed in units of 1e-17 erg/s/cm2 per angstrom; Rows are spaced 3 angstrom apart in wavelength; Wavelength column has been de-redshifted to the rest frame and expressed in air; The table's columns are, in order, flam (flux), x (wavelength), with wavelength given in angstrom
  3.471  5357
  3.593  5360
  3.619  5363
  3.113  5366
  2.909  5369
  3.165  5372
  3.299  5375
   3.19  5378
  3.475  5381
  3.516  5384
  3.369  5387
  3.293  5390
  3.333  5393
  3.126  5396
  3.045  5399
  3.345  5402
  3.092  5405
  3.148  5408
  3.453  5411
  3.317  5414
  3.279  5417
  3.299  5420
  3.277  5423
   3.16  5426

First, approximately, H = 9.8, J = 16.5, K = 23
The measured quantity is 2.28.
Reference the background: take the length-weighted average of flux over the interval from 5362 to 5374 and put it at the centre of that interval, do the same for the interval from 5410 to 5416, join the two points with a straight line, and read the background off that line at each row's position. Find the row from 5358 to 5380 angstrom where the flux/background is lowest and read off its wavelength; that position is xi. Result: 5369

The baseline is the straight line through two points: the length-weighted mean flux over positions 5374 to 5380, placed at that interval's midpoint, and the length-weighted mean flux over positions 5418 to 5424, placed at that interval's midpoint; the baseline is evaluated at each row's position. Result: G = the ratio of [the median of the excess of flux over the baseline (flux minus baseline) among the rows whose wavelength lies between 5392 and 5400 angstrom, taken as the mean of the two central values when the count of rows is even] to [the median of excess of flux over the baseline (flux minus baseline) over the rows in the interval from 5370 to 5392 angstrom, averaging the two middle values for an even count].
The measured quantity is -3.5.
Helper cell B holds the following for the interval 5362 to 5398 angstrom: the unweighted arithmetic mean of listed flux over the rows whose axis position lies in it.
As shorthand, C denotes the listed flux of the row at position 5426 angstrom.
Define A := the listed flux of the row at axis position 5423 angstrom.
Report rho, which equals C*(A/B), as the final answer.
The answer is 3.2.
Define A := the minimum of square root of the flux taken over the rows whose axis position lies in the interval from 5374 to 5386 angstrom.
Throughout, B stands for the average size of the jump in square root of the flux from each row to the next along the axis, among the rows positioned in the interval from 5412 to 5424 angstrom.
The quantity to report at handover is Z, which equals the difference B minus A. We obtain -1.78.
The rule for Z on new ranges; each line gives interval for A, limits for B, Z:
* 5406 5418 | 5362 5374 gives -1.68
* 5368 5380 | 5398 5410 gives -1.65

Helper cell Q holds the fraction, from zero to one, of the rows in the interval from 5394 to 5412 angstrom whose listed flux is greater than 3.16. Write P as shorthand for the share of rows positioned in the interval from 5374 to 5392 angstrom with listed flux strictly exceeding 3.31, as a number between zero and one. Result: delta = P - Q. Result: 0.17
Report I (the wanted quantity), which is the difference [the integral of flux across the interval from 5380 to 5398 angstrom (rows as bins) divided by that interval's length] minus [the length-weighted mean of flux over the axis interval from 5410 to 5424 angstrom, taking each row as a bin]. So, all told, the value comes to 0.02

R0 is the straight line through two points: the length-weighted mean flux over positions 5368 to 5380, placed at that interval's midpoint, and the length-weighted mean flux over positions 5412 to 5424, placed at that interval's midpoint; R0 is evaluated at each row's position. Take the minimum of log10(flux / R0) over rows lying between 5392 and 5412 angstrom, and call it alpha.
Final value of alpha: -0.0272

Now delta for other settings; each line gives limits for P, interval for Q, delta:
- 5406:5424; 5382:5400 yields -0.33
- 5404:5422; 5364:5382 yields -0.33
